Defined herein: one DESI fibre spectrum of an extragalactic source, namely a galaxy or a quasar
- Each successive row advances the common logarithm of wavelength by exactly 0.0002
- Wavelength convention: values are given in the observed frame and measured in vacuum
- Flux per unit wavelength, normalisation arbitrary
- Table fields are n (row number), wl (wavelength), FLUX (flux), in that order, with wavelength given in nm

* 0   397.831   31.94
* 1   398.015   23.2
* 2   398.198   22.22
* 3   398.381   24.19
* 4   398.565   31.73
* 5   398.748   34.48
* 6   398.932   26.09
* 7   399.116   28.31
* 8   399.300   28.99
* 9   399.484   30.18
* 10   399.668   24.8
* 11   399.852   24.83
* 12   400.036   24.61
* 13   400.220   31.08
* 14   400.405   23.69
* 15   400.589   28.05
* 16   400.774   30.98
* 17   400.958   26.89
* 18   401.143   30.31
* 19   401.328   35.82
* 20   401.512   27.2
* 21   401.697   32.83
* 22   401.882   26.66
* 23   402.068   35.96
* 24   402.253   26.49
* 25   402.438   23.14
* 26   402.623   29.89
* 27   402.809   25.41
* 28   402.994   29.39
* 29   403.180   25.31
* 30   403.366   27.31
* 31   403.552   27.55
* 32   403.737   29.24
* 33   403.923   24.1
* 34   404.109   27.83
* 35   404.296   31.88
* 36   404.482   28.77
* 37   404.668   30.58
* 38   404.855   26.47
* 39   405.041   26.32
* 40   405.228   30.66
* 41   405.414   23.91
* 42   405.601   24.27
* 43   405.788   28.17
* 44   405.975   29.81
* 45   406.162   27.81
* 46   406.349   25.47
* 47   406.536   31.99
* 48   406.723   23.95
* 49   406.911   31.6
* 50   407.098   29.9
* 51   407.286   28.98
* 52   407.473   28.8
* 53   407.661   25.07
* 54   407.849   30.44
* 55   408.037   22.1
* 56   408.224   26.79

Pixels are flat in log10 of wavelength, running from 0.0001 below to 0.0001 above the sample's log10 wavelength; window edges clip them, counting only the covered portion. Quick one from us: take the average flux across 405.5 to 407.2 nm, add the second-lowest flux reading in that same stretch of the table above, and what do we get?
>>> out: 52.4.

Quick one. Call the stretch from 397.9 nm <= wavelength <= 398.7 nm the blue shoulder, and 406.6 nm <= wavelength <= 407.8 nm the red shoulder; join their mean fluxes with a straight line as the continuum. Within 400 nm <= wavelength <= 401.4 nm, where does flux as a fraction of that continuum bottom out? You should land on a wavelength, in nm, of 400.405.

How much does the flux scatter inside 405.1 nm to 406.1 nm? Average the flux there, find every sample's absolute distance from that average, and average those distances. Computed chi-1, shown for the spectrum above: 2.6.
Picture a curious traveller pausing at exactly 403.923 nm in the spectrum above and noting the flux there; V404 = 24.1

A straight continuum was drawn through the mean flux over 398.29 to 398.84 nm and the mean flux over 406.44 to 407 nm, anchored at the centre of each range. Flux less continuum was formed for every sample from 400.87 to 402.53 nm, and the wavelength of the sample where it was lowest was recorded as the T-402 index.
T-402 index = 402.438 nm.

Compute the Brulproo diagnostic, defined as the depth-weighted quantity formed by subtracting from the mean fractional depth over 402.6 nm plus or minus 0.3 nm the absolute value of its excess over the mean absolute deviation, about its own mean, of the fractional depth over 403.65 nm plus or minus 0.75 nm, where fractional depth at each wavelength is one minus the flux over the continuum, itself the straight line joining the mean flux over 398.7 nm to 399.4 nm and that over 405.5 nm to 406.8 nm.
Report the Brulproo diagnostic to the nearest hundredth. 0.06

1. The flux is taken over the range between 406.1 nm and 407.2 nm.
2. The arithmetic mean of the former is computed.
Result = 28.5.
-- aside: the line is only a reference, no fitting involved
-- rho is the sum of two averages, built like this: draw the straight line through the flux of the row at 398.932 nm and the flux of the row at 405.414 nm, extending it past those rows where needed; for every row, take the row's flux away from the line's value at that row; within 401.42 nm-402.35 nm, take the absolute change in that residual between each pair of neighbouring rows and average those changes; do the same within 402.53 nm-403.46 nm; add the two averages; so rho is 11.3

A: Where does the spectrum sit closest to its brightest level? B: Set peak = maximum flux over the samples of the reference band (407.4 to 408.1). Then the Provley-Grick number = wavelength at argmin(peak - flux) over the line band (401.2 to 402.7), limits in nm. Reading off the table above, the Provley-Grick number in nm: 402.068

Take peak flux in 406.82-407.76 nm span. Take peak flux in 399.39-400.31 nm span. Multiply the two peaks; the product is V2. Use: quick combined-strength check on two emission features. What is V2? 982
